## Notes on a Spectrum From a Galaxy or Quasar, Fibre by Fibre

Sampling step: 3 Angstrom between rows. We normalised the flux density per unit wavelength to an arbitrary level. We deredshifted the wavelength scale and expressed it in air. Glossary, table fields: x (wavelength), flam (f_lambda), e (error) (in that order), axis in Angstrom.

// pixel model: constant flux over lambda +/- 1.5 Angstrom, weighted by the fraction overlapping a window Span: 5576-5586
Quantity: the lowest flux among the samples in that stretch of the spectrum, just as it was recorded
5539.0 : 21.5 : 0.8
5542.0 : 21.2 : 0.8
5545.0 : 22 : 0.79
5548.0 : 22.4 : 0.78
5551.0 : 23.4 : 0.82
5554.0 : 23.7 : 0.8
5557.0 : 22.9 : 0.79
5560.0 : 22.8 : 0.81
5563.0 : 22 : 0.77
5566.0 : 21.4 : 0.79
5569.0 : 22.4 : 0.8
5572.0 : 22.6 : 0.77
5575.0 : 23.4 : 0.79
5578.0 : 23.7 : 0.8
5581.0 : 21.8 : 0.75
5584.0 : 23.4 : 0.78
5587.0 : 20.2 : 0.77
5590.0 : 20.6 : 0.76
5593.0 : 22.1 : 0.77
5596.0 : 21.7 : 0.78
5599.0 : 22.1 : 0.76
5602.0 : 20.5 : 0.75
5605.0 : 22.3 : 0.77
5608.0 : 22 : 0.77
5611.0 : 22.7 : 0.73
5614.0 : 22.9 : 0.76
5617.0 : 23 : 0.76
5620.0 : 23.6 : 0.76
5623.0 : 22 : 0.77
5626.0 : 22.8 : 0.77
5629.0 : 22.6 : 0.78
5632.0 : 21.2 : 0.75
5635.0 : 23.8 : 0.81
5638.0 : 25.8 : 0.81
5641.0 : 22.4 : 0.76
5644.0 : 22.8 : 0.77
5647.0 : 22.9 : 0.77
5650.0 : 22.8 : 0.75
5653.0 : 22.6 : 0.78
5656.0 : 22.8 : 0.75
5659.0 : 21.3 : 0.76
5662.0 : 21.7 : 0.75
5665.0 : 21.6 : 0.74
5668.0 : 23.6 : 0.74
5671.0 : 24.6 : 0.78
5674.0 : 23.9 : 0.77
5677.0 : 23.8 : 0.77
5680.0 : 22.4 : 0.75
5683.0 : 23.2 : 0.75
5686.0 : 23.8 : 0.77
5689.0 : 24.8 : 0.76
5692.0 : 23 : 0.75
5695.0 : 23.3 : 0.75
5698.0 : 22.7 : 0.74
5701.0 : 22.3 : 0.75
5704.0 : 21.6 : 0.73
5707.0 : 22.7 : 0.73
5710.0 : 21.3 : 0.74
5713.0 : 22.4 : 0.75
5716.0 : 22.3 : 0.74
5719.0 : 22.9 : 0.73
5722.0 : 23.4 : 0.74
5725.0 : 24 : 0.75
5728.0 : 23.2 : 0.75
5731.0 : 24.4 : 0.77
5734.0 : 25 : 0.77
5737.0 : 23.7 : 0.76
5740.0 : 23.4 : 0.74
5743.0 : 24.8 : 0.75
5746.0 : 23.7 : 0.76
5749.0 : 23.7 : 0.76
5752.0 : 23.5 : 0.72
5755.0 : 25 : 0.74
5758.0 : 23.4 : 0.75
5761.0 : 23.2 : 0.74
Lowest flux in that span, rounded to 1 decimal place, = 21.8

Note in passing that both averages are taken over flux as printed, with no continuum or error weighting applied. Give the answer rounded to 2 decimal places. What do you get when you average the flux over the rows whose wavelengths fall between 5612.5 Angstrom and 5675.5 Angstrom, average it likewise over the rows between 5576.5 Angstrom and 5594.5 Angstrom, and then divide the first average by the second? 1.04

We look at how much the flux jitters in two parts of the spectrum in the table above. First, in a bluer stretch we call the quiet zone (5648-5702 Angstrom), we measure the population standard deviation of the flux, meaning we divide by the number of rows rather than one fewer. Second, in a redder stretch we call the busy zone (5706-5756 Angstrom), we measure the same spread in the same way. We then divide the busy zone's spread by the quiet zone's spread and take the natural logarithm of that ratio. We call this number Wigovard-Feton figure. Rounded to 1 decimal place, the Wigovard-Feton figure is 0.0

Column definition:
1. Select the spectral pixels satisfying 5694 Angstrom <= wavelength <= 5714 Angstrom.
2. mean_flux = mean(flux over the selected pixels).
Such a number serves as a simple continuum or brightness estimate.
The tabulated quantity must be 22.3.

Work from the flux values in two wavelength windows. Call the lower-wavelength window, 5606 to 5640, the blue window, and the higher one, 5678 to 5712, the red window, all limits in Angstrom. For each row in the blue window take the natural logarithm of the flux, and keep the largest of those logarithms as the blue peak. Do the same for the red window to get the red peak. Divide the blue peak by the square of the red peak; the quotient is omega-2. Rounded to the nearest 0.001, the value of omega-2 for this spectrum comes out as 0.315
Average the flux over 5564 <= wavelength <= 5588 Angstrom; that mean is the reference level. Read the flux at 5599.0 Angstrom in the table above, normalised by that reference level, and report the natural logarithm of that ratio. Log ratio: -0.01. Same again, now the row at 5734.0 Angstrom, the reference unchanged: 0.11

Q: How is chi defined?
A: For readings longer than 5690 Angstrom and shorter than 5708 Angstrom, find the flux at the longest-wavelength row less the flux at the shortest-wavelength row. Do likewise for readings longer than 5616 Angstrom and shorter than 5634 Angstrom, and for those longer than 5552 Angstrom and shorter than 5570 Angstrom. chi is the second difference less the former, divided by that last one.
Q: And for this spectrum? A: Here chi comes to 1.2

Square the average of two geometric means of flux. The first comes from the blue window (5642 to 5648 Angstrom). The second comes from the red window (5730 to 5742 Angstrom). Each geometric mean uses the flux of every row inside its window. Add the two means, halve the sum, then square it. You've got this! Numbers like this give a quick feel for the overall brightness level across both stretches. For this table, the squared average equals 551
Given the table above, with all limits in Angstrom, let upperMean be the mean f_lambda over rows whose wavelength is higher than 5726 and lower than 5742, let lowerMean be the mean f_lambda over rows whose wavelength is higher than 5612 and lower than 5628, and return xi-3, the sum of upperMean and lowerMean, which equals 46.8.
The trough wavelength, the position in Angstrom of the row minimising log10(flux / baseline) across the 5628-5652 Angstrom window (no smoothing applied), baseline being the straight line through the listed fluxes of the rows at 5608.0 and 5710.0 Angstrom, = 5632.0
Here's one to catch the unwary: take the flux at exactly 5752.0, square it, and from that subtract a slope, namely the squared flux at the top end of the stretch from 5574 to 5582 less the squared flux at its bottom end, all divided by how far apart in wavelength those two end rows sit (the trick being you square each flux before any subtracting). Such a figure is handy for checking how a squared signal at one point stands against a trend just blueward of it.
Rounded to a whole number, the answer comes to 564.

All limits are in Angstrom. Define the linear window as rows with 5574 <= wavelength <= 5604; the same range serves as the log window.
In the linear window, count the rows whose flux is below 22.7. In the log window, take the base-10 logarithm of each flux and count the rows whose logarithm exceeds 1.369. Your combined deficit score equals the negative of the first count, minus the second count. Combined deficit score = -10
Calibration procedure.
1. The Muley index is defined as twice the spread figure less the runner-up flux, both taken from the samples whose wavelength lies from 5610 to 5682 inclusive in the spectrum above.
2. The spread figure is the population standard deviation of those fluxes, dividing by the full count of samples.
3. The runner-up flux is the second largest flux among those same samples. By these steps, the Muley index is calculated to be -22.6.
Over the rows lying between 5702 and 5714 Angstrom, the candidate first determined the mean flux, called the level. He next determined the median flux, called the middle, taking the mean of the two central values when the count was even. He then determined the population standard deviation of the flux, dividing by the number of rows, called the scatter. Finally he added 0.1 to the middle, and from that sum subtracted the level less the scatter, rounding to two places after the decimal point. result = 0.67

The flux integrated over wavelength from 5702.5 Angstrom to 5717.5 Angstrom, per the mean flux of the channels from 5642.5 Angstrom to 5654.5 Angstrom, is 15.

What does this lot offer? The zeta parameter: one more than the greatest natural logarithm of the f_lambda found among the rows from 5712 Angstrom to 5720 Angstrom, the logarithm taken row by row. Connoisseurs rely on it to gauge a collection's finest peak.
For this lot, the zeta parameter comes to 4.13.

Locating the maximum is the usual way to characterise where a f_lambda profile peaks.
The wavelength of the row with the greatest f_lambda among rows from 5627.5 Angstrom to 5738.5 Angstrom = 5638.0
